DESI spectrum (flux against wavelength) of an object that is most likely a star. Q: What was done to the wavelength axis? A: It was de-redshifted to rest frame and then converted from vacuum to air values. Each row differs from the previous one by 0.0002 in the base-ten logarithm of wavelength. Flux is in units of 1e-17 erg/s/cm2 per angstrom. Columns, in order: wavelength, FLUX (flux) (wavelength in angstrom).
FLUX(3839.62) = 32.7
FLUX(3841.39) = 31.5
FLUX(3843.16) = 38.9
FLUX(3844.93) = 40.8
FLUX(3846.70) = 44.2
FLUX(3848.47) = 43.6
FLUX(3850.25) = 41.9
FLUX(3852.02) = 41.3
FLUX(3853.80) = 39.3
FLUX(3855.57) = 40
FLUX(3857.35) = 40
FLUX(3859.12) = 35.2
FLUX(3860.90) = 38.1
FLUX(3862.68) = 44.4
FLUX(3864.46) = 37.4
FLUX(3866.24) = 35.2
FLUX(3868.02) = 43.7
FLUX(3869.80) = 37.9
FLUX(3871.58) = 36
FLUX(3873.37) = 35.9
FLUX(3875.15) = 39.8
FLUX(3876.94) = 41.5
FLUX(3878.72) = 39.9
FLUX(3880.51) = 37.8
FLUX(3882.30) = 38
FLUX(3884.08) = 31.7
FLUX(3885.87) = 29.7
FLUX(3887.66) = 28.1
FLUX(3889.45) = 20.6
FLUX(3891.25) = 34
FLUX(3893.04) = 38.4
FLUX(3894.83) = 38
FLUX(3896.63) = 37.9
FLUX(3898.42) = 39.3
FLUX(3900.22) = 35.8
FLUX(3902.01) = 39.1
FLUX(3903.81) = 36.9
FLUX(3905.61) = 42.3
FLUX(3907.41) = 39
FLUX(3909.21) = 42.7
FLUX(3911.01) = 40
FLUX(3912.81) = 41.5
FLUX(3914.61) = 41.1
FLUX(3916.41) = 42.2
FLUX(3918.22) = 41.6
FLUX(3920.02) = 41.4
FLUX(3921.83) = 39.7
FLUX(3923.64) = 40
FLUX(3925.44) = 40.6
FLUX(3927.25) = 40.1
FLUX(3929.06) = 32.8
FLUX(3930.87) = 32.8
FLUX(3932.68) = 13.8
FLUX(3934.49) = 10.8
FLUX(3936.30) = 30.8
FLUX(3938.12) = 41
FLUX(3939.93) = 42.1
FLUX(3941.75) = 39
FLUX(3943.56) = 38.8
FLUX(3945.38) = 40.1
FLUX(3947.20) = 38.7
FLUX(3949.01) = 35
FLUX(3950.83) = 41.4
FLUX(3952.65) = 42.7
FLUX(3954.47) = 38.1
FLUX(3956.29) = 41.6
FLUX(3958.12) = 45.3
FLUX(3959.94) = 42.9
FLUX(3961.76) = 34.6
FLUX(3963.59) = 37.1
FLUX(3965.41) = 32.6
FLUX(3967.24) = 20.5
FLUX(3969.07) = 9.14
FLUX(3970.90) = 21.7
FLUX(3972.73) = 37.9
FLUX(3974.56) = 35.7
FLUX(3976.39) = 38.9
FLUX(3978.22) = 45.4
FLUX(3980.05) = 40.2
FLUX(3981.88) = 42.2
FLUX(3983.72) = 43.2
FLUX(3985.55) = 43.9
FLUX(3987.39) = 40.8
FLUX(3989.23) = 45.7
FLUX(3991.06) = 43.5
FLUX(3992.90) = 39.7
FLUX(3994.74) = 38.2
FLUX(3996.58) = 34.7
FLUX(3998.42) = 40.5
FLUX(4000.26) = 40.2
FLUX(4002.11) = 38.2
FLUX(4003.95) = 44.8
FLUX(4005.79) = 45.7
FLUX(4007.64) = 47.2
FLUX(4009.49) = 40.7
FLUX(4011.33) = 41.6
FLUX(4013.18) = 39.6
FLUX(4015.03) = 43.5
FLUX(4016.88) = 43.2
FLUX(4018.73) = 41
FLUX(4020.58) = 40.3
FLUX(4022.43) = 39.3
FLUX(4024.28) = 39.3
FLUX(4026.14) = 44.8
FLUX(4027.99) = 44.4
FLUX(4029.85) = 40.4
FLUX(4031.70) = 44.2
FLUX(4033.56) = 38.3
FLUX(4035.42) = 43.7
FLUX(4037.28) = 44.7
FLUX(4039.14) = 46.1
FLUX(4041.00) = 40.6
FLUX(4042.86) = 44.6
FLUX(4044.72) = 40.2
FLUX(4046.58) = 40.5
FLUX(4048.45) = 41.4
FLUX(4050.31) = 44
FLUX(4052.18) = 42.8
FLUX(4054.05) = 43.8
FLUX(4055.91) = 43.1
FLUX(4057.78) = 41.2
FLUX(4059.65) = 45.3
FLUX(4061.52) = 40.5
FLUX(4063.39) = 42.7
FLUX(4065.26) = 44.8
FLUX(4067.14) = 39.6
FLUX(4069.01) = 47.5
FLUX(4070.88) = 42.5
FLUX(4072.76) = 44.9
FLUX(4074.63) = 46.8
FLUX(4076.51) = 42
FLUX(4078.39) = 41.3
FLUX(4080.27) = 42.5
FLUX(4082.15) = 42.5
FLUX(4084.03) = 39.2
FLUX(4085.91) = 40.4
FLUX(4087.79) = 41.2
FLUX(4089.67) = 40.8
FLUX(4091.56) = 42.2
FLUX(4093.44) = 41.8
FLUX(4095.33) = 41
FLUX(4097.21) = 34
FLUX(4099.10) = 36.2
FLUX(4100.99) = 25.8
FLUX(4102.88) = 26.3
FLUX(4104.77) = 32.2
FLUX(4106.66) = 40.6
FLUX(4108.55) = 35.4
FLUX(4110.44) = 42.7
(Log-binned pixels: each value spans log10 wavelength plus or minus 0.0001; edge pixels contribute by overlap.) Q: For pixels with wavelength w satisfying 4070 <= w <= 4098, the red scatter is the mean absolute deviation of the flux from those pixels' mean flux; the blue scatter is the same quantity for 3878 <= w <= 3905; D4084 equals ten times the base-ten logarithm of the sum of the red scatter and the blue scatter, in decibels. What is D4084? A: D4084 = 7.7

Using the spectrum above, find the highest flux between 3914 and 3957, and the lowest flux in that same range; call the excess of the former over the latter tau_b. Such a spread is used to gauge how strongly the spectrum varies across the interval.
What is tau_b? 32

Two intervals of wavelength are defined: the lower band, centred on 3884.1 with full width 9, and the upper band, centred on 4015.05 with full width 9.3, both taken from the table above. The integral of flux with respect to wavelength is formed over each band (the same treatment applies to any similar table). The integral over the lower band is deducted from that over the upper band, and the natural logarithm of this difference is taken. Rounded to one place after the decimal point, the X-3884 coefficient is 4.5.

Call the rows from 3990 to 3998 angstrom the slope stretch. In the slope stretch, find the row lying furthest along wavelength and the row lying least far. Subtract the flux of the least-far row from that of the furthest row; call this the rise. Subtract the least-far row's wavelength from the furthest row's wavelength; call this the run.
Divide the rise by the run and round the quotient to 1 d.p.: -1.6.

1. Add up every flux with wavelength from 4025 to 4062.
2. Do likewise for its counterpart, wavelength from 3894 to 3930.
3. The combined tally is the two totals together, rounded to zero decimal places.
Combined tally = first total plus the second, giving 1647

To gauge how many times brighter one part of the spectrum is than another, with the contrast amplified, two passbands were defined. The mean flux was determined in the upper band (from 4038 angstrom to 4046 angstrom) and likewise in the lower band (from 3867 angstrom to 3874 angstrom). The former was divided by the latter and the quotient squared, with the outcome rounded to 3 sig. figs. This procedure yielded 1.25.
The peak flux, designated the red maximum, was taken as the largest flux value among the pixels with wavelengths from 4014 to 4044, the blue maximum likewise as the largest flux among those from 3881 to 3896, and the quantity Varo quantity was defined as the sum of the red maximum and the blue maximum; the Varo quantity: 84.5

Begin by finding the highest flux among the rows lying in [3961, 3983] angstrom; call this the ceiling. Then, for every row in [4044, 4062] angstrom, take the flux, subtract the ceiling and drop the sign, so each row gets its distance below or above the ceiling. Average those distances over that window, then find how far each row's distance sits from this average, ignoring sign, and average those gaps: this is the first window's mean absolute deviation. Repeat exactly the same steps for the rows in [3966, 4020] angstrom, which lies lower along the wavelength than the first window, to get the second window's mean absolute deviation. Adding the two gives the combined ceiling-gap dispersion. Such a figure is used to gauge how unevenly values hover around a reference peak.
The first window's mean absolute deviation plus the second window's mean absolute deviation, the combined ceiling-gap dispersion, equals 6.6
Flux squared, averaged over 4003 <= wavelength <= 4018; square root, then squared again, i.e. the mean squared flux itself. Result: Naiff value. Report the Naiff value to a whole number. 1880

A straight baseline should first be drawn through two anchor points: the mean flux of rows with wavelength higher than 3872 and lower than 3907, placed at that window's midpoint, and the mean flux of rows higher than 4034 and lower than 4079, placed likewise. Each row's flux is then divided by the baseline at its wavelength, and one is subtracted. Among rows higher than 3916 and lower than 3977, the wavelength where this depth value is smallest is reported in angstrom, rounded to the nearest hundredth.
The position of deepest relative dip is 3969.07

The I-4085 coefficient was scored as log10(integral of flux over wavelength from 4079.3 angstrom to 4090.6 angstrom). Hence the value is 2.67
